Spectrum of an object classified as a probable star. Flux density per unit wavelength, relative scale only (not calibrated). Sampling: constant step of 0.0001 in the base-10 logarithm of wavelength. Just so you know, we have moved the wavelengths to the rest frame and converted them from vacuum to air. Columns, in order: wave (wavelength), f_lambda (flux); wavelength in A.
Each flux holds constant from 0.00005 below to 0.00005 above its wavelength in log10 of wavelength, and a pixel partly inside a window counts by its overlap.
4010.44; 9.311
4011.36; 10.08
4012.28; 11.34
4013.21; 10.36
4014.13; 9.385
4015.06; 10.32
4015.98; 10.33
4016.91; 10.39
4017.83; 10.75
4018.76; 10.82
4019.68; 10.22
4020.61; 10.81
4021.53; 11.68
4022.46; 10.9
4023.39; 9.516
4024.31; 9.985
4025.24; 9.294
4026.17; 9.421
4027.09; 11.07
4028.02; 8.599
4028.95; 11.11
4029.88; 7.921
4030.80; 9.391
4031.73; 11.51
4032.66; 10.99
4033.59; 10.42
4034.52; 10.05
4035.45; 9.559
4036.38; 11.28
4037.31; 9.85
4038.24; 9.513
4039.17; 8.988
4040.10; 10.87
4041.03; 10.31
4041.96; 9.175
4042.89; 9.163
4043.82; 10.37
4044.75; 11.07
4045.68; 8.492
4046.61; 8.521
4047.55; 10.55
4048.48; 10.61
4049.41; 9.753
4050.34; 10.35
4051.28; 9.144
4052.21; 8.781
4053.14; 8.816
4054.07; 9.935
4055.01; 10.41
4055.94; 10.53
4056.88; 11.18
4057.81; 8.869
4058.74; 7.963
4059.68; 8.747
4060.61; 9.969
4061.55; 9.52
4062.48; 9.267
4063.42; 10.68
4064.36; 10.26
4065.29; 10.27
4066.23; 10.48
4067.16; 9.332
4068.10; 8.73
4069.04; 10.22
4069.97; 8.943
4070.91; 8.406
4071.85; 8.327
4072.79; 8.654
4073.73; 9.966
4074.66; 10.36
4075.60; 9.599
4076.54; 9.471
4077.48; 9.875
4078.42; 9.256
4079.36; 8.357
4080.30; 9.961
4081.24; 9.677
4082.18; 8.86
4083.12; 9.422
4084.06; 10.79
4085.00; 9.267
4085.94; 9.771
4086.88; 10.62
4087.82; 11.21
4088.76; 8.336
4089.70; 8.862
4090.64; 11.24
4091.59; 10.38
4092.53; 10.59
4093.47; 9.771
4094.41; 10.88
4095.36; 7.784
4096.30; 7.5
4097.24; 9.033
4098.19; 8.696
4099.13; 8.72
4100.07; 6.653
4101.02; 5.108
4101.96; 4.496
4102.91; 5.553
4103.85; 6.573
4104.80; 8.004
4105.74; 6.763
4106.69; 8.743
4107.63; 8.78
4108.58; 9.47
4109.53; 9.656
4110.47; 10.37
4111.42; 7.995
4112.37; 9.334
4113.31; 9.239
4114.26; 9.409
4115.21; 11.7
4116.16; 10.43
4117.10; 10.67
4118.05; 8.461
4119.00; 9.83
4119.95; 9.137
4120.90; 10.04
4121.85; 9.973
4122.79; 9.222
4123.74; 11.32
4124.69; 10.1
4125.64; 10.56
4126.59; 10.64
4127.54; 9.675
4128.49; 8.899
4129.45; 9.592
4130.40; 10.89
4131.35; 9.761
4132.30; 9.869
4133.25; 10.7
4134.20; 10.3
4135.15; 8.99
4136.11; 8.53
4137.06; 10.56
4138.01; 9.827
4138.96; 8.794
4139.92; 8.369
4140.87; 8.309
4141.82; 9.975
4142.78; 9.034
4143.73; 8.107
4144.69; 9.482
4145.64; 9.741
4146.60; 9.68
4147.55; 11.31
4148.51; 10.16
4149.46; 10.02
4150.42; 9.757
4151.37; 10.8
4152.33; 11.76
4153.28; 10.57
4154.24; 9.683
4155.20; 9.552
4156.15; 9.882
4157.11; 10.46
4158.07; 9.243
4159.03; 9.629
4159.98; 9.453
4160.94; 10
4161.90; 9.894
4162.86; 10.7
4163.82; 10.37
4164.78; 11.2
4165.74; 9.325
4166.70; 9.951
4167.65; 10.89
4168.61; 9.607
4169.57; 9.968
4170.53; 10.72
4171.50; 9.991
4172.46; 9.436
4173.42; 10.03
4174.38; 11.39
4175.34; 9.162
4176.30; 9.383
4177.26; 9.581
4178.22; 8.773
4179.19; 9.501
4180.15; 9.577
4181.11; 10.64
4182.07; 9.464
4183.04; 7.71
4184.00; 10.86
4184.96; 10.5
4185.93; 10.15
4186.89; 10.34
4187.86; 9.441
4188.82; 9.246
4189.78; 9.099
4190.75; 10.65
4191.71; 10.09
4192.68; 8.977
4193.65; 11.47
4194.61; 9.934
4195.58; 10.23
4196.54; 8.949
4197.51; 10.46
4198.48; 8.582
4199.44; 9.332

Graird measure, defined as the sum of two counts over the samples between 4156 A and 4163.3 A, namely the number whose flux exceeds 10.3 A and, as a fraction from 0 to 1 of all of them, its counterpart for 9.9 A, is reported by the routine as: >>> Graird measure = 2.4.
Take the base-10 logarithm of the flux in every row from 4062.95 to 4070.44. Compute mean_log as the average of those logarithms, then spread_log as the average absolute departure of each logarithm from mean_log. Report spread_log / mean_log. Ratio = 0.0293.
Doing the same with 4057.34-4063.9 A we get 0.0319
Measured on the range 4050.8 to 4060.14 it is 0.0401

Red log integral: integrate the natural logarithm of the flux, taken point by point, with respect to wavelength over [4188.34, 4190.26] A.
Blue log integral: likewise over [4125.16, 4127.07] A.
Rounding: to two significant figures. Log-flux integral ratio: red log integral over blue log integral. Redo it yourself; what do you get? 0.95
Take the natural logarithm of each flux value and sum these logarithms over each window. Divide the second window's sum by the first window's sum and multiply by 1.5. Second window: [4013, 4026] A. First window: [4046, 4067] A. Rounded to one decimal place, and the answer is 1.0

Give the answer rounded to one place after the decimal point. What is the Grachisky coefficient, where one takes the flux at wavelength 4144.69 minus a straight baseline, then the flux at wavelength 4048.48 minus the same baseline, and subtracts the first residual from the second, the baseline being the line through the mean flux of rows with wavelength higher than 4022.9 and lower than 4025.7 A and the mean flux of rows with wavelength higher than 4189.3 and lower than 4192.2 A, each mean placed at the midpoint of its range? 1.3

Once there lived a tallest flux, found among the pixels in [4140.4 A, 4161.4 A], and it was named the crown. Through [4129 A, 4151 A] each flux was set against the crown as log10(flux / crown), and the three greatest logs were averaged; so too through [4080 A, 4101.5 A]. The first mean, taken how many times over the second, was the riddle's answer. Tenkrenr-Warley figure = 1.2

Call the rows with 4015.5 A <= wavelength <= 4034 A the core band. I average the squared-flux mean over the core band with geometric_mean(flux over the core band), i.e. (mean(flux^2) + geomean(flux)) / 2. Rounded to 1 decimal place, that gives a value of 58.2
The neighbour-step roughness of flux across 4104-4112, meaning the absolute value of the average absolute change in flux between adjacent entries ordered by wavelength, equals 1.0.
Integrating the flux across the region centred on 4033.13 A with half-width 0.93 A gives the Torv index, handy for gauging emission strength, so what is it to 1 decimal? 19.9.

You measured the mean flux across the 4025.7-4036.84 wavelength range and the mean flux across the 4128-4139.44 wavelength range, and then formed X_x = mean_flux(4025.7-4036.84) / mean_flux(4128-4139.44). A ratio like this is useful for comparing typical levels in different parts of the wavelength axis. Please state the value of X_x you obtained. 1.04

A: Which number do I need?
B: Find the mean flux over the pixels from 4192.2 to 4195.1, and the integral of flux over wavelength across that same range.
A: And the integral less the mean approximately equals 19.2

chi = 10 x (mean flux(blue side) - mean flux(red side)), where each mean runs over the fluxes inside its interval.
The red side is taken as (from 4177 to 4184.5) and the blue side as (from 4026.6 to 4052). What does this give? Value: 4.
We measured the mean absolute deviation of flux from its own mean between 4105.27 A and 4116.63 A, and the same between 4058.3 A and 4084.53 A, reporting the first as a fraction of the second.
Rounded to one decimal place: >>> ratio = 1.3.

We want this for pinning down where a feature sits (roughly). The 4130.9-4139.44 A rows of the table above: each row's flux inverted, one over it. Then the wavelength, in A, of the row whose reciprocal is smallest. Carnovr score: 4133.25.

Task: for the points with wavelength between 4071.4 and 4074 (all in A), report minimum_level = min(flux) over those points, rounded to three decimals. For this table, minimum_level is 8.327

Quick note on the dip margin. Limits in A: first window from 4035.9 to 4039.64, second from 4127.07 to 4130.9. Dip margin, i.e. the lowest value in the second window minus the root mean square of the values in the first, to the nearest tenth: -1.0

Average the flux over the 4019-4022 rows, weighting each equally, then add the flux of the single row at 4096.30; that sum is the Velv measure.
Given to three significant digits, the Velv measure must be 18.4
